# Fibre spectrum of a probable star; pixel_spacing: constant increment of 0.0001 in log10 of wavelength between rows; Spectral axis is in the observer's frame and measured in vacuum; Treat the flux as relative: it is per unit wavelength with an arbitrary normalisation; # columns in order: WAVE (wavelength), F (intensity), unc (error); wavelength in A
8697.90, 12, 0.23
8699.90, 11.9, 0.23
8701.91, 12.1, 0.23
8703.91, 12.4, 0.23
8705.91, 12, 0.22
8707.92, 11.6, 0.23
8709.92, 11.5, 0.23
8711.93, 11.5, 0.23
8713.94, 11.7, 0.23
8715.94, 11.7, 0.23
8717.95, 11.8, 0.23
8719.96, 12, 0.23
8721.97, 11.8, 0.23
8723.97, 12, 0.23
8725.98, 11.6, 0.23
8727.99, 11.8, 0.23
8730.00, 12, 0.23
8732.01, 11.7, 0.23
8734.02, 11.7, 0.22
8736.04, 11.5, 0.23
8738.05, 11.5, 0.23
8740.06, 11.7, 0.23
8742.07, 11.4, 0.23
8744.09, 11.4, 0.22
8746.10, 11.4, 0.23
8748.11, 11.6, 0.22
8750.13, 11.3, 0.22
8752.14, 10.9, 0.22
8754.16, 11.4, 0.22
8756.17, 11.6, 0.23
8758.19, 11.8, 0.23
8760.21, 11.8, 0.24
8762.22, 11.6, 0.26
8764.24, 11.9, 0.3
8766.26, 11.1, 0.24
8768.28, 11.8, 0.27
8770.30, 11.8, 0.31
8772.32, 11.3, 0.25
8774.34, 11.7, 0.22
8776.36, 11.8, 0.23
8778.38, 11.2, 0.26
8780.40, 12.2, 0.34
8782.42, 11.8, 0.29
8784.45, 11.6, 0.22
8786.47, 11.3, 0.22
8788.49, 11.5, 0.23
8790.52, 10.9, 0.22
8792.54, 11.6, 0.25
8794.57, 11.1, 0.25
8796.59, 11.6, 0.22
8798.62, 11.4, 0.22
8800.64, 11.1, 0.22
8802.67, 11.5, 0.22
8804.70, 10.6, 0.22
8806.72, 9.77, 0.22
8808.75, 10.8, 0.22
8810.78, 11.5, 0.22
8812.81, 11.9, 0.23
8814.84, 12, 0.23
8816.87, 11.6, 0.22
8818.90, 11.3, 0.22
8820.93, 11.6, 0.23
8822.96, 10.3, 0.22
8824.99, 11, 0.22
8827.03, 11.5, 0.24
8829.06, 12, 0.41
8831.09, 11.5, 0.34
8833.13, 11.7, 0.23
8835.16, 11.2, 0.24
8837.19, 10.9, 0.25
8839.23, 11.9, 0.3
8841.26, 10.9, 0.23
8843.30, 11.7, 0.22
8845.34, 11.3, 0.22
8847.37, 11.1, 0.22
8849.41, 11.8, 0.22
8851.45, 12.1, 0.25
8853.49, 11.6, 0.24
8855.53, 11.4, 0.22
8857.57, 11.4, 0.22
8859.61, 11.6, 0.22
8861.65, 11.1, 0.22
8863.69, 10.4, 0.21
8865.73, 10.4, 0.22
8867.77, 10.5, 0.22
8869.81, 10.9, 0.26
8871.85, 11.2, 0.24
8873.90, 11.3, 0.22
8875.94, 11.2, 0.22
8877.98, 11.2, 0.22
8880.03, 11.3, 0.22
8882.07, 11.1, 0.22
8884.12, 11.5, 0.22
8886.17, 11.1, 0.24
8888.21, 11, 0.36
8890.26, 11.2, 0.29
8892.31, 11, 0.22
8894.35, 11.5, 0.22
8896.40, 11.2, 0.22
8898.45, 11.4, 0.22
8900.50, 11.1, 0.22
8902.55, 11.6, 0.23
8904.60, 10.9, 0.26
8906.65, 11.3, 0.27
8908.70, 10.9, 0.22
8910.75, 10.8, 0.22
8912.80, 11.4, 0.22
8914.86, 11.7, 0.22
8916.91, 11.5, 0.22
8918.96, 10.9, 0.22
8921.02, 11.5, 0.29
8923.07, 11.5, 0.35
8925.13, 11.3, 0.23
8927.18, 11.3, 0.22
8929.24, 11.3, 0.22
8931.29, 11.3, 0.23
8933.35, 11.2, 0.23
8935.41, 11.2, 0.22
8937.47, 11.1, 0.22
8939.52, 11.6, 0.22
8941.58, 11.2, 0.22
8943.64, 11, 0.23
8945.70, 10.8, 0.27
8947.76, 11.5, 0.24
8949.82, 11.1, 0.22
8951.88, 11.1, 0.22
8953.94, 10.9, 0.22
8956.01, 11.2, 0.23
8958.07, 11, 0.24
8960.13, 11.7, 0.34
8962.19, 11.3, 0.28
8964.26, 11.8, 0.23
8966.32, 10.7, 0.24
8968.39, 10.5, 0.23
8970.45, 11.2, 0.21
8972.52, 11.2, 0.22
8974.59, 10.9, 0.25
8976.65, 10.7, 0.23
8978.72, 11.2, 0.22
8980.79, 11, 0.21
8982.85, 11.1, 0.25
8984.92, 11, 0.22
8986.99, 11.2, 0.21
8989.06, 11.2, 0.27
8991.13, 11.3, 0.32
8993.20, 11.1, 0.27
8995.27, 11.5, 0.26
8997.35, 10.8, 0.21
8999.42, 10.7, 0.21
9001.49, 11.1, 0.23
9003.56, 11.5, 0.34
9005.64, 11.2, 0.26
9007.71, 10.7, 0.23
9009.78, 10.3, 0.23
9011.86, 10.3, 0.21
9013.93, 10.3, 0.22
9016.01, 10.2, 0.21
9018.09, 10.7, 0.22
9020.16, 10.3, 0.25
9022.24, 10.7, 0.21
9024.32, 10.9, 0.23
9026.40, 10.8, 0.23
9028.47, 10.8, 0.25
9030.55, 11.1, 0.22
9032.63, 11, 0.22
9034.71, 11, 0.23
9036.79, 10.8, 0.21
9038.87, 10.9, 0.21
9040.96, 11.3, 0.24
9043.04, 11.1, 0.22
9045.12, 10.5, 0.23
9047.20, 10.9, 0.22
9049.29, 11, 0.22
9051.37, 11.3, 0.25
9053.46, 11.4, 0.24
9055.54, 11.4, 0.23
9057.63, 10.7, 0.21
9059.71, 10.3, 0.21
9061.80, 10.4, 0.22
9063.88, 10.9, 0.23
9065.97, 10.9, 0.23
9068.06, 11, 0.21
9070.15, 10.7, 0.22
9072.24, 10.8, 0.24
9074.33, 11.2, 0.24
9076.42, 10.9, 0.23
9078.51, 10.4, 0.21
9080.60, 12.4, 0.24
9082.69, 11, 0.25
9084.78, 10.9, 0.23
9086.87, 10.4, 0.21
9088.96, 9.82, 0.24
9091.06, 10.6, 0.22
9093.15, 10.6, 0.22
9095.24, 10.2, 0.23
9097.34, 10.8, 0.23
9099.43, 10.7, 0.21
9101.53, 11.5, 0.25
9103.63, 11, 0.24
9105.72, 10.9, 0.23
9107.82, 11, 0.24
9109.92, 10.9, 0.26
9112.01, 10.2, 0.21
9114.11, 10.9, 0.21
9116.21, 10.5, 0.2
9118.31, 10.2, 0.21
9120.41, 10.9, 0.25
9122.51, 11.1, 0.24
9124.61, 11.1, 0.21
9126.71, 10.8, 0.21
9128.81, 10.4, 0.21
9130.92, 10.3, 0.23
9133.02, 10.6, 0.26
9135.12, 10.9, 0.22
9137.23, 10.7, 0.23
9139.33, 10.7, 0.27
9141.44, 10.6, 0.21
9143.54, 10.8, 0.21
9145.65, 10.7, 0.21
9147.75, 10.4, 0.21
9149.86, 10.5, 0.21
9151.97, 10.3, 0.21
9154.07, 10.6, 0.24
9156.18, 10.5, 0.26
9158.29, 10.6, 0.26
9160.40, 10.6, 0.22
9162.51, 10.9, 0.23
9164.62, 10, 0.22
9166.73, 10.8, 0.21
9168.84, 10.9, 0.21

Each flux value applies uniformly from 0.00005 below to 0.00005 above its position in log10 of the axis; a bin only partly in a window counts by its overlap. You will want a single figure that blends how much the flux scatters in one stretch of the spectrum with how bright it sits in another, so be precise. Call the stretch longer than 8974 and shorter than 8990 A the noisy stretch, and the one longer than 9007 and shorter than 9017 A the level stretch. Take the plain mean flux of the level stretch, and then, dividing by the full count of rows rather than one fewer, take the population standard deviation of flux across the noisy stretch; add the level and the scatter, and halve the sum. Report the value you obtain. 5.26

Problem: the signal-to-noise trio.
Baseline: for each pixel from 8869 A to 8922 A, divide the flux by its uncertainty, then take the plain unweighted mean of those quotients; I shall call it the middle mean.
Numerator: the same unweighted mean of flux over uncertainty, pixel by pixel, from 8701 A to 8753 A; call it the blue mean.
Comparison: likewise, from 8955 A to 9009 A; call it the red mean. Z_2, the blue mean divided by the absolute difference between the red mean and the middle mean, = 25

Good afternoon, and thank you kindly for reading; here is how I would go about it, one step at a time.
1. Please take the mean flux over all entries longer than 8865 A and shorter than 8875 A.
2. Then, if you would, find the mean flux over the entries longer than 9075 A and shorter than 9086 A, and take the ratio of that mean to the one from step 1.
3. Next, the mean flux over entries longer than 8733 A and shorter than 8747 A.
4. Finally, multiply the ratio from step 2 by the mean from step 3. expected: 11.8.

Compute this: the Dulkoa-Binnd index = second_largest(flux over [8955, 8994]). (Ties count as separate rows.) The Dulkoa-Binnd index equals 11.7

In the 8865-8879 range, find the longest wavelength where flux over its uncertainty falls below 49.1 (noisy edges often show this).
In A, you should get 8871.85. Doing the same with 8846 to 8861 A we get 8853.49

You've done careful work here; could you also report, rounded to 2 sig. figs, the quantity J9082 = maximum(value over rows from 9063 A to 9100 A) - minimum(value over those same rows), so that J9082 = 2.6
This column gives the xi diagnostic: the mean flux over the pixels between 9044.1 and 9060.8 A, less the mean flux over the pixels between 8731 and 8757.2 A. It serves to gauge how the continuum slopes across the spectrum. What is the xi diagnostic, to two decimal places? -0.53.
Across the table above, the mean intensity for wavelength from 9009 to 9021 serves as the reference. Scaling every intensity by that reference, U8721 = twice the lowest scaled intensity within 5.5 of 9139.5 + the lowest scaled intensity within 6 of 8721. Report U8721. 3.17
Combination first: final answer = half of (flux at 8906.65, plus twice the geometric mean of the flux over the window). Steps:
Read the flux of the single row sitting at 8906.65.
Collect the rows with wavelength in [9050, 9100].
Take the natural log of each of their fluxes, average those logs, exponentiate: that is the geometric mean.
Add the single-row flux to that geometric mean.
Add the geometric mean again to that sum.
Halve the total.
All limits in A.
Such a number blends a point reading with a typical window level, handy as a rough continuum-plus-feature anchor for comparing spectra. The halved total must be 16.5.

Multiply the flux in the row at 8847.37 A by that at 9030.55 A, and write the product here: 123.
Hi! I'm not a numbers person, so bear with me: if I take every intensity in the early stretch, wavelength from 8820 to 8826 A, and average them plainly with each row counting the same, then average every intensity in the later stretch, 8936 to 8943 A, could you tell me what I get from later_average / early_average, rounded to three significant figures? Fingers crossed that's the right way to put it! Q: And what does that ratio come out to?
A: 1.03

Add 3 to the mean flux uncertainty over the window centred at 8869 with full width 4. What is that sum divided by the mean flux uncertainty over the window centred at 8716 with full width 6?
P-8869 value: 14.1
